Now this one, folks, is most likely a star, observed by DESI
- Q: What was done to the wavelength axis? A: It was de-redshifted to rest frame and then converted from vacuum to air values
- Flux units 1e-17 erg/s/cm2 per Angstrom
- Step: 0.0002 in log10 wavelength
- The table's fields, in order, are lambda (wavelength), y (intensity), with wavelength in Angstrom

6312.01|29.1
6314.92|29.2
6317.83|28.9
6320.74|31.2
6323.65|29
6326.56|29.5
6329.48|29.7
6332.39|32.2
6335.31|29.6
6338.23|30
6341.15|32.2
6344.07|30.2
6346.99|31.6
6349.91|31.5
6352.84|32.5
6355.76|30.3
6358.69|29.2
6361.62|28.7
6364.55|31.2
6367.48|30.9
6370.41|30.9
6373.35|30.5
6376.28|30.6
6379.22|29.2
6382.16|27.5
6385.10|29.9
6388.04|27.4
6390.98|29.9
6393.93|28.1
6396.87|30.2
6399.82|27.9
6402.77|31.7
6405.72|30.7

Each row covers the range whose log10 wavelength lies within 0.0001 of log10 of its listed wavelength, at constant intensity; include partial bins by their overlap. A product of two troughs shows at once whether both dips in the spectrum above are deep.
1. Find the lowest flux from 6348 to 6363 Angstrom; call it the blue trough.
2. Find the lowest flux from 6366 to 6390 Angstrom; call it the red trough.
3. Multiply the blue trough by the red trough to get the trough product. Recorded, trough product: 786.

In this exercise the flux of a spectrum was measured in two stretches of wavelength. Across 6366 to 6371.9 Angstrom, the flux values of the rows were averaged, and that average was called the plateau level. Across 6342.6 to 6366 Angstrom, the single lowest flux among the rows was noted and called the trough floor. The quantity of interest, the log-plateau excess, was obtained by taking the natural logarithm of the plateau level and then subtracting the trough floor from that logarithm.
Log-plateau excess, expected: -25.3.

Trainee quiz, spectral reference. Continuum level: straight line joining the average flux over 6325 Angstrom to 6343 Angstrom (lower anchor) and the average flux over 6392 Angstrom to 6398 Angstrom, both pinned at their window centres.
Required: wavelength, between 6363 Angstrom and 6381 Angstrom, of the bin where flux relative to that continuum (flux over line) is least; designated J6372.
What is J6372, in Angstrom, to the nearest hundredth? 6379.22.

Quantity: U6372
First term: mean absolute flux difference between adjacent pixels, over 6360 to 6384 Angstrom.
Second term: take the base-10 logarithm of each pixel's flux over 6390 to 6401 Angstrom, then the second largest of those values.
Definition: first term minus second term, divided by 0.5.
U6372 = -1.1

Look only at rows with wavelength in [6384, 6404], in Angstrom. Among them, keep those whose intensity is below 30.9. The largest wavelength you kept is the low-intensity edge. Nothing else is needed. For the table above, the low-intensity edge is 6399.82 Angstrom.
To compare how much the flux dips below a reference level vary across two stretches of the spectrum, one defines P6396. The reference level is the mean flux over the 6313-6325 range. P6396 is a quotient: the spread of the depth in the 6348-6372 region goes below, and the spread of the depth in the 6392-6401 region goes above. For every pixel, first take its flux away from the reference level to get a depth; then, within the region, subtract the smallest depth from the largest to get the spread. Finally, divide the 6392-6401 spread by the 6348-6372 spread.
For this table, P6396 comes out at 0.61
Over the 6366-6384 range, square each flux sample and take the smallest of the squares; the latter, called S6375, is 756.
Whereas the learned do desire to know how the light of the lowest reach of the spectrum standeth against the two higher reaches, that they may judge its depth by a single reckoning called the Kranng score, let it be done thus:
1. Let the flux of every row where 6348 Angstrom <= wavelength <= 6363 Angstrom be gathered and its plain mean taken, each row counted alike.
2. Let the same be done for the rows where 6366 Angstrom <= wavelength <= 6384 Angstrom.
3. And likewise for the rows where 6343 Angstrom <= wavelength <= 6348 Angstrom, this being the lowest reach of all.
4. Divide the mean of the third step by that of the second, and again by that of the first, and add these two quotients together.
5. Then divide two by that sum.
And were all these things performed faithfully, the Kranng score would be 0.977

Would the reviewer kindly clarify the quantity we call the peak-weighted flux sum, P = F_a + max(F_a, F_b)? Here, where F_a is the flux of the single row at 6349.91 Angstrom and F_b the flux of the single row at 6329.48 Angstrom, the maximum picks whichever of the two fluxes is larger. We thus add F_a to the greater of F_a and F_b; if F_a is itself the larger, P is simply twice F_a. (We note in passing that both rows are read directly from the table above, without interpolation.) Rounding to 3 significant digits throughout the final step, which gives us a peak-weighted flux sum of 63.0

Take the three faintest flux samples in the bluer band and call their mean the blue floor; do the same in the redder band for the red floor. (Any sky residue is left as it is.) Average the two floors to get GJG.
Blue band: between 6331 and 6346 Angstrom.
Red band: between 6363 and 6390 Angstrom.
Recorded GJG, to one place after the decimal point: 29.0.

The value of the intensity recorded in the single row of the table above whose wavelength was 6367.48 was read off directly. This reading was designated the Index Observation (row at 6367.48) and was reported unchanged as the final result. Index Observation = 30.9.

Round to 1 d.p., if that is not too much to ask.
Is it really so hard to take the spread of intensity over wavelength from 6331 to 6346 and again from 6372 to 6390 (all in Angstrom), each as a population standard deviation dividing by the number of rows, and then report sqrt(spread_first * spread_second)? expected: 1.2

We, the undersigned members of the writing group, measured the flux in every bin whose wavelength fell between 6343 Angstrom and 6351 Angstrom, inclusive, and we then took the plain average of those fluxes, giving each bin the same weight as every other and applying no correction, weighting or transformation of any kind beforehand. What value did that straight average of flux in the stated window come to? 31.1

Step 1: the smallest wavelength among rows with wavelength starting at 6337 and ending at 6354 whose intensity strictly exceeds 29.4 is 6338.23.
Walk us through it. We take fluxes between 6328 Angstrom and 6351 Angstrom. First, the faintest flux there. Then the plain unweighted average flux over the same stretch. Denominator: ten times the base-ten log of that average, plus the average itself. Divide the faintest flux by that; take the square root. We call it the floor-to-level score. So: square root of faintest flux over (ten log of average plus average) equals 0.804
